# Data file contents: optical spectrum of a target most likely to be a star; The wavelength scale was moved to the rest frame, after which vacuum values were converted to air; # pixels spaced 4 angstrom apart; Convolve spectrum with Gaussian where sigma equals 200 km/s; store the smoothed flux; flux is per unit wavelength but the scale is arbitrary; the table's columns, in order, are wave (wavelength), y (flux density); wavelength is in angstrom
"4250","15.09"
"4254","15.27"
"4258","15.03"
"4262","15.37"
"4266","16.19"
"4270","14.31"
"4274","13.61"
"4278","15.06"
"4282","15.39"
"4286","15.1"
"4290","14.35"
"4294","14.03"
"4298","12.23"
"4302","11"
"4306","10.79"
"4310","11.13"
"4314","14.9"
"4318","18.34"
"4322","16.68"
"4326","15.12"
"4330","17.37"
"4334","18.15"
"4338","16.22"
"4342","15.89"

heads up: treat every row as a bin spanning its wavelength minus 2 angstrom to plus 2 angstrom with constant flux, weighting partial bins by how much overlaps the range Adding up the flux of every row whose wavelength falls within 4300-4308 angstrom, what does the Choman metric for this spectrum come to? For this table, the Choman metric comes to 22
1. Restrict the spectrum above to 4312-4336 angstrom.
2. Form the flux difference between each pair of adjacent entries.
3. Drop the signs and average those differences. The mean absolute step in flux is 1.94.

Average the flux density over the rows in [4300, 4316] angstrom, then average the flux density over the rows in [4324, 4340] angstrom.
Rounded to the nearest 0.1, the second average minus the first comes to 4.8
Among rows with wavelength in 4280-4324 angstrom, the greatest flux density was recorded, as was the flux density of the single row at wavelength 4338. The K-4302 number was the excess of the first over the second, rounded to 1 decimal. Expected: 2.1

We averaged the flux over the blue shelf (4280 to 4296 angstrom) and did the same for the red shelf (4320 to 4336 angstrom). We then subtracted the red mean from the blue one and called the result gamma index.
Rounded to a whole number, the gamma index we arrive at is -2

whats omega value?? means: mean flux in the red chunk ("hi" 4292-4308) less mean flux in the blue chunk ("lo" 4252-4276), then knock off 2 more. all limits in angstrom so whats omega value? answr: -5.0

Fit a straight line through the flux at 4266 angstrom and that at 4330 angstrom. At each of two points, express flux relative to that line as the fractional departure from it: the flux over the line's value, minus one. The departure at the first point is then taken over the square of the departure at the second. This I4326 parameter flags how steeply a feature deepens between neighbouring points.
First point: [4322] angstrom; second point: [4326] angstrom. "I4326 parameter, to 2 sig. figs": -2.0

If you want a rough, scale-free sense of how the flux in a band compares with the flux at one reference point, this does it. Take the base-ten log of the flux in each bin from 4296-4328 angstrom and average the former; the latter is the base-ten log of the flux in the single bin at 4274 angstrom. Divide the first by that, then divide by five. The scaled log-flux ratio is 0.199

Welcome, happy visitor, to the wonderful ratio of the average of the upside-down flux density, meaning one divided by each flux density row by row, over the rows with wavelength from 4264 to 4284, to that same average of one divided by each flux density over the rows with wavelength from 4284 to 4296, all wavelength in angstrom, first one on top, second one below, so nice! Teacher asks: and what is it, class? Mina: 0.97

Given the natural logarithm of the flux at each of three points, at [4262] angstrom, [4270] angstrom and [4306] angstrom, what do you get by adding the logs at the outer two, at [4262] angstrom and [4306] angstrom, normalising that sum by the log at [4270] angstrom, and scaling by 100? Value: 192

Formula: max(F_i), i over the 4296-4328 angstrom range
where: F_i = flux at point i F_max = 18.34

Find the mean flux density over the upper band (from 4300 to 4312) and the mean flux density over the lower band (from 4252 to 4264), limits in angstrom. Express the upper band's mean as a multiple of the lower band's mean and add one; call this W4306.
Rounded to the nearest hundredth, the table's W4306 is 1.72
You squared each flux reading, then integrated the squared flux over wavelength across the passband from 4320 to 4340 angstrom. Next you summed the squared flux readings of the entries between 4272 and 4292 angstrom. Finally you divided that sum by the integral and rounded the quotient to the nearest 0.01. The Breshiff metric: 0.19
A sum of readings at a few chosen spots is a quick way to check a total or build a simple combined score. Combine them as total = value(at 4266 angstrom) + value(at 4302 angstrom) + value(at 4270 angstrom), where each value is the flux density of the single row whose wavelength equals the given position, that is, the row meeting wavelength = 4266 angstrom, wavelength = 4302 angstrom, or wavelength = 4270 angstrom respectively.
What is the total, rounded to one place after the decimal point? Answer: 41.5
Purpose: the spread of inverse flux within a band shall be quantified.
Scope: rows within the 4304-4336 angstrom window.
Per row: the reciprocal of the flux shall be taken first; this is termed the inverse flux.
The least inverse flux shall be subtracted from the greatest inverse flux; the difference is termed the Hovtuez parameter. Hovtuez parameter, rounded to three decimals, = 0.038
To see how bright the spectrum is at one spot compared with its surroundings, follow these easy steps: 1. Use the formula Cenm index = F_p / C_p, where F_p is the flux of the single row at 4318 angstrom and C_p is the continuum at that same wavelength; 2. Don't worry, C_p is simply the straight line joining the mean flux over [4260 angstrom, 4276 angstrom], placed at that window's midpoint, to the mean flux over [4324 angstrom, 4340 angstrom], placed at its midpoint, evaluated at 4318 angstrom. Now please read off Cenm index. 1.12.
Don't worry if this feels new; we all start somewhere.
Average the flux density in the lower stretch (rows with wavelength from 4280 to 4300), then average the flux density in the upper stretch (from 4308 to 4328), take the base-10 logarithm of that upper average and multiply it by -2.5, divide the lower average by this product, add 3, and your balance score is -1.8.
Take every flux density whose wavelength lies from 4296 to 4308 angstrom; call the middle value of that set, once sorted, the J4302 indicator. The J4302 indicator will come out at 11.0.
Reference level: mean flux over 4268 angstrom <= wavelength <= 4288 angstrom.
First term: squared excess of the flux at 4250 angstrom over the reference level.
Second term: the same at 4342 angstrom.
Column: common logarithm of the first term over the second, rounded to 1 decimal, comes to -1.0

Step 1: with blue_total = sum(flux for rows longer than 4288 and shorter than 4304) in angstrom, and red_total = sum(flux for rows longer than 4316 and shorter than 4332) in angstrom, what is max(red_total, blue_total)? 68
